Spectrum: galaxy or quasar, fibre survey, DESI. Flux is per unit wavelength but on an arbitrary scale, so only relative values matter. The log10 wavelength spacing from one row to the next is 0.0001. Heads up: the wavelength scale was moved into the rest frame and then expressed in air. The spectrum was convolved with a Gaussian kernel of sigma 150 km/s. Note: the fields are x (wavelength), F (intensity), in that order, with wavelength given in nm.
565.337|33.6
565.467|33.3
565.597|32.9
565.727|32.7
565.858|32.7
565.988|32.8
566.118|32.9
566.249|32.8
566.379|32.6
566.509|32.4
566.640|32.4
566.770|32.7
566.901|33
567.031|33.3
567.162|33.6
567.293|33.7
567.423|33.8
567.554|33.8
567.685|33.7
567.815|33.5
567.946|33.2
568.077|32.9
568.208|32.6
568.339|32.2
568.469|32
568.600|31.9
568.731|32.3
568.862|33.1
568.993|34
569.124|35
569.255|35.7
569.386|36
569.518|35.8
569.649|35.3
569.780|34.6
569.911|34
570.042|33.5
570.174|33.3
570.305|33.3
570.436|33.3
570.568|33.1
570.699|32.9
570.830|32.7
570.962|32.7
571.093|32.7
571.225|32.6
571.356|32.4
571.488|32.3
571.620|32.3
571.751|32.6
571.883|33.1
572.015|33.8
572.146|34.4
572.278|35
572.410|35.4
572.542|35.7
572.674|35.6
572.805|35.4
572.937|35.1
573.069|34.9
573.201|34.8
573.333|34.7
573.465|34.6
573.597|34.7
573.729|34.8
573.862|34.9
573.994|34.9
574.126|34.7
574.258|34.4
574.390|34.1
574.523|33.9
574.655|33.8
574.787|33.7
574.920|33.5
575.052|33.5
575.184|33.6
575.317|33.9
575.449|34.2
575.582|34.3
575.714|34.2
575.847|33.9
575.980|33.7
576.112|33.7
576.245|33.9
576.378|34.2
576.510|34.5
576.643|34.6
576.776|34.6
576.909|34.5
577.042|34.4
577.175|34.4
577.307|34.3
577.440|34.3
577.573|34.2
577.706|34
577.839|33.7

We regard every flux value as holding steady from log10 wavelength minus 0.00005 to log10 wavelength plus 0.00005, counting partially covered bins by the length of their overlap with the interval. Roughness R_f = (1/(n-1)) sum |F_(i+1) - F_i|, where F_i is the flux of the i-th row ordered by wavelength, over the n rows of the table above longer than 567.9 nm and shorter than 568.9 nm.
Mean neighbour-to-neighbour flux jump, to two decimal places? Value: 0.36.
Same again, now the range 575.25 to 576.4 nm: 0.19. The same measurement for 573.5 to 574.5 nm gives 0.17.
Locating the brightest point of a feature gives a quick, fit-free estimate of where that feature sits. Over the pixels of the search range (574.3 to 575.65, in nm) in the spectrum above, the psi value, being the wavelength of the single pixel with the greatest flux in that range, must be 575.582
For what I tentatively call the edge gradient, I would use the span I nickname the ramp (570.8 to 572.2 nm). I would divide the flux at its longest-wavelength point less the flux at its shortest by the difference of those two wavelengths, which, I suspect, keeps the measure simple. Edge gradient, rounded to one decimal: 1.3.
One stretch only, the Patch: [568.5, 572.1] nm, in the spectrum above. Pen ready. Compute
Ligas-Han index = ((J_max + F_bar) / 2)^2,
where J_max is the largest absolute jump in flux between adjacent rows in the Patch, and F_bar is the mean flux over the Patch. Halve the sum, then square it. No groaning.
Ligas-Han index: 297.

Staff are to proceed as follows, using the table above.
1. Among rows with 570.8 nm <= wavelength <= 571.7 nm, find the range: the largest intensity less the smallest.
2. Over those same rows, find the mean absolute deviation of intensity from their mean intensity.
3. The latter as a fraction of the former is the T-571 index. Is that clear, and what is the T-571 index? 0.42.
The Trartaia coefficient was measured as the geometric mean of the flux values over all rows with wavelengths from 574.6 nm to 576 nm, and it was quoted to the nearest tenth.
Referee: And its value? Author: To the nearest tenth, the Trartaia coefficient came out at 33.8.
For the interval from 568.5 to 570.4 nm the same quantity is 34.1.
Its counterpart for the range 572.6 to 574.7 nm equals 34.7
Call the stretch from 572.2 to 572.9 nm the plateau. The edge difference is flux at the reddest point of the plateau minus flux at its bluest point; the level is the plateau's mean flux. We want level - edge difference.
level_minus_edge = 35.0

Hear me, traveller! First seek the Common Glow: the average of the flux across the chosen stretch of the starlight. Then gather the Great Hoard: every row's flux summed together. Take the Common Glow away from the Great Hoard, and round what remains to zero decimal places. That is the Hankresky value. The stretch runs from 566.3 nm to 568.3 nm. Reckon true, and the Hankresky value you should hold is 464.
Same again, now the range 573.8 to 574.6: 172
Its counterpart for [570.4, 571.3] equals 197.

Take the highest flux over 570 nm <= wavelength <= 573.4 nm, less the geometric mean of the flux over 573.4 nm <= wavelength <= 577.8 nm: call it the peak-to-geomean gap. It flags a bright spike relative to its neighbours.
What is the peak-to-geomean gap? 1.5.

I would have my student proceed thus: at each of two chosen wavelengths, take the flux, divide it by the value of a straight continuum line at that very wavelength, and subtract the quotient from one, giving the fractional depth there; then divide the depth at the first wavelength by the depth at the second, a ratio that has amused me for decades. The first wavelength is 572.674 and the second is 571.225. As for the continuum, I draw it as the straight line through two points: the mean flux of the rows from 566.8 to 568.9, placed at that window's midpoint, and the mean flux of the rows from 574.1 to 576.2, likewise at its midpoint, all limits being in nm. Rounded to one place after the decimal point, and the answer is -2.3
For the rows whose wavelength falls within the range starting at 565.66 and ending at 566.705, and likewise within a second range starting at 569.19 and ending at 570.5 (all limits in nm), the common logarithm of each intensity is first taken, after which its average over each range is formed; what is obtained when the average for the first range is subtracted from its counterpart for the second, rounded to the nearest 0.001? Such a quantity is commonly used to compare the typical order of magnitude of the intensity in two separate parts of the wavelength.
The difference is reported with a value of 0.023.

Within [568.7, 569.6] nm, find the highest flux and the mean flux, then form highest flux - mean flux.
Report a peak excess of 1.4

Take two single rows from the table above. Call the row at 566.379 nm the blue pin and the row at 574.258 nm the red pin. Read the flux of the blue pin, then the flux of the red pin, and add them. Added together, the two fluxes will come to 67.0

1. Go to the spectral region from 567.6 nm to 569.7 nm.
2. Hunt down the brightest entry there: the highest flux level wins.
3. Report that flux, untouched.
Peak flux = 36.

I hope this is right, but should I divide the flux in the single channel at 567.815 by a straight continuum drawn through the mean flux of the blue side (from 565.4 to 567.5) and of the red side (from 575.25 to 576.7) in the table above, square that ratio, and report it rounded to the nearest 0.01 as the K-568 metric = 1.02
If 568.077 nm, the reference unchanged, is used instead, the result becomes 0.98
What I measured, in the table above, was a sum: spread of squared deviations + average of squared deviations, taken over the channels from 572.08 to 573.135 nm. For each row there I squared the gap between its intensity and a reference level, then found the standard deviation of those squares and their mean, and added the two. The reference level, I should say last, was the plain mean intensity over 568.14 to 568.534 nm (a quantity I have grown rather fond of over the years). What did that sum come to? 11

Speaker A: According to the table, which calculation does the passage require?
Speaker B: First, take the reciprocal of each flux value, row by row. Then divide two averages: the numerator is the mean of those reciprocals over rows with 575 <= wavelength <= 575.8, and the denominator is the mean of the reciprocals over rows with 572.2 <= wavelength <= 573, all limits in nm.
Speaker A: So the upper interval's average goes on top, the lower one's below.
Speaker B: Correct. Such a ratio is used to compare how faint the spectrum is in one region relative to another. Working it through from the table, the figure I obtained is 1.04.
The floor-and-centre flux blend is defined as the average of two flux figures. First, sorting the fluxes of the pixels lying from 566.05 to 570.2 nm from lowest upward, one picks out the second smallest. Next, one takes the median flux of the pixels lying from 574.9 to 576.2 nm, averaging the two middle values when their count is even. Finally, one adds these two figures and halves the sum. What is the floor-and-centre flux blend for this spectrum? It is 32.9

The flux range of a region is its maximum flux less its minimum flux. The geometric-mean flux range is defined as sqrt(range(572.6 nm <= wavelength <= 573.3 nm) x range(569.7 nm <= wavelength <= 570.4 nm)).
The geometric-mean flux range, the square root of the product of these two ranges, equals 1.0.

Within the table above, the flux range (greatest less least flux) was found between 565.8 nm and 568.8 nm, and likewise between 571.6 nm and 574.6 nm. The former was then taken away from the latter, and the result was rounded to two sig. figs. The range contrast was 1.5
